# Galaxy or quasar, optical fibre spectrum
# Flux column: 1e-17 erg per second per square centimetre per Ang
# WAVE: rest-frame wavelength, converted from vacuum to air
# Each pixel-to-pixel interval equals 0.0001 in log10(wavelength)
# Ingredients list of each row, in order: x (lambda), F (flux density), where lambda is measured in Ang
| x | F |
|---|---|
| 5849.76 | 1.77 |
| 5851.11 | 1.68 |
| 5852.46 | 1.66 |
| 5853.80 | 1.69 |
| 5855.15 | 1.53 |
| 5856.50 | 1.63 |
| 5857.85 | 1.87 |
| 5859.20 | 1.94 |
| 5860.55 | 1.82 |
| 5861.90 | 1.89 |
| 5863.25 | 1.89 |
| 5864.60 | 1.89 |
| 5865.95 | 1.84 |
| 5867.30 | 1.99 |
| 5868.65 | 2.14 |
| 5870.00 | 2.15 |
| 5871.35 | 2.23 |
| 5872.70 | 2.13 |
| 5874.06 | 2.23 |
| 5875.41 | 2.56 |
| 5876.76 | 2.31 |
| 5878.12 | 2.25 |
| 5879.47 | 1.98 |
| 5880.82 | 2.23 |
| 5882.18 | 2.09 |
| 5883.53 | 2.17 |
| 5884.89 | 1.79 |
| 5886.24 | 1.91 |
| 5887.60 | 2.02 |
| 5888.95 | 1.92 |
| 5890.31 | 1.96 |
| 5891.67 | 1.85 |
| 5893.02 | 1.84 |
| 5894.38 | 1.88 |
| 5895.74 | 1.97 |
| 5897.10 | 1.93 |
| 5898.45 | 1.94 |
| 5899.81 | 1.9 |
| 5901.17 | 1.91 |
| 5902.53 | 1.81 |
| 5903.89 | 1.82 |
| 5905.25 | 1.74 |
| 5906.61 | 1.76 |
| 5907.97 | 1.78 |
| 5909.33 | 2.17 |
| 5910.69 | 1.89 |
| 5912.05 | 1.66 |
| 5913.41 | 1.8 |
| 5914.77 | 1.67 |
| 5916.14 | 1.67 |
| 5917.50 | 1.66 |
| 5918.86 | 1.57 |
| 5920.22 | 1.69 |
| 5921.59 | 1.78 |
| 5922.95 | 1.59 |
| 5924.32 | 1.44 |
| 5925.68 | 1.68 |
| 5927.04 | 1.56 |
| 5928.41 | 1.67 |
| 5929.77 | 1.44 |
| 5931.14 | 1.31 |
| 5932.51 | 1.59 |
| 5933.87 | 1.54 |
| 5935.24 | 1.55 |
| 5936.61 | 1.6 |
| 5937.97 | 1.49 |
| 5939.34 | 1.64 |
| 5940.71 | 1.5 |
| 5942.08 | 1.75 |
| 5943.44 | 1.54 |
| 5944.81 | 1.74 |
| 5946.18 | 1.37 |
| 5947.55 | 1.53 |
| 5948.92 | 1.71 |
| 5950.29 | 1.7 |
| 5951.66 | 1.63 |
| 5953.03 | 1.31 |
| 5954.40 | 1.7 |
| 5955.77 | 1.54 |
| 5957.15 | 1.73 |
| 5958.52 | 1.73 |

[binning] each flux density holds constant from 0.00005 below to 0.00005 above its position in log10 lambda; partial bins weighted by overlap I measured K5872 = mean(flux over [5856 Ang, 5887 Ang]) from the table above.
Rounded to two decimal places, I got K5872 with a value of 2.04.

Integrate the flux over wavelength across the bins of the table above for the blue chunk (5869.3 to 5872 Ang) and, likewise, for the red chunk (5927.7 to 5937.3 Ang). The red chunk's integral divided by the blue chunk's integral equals 2.5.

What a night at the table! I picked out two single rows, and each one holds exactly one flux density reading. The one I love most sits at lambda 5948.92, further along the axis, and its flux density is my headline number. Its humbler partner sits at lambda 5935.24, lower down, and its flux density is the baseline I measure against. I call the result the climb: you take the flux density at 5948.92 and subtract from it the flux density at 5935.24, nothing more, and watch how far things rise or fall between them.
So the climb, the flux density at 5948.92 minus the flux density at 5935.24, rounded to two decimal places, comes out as 0.16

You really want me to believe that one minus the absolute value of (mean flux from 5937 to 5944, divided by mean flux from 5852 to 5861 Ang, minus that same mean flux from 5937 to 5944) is 0.33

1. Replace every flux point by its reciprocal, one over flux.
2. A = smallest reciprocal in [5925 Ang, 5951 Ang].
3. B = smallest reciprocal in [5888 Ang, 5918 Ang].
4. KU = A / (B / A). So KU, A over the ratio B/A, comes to 0.71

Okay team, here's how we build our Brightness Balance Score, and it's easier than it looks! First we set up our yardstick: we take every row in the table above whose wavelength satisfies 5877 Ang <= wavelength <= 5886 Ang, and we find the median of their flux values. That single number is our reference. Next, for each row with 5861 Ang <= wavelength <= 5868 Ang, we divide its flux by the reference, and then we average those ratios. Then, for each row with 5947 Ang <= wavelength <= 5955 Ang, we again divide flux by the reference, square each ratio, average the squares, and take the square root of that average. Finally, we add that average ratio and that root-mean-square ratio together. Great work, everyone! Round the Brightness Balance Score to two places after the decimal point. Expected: 1.64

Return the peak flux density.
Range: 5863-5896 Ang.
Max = 2.56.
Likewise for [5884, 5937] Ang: 2.17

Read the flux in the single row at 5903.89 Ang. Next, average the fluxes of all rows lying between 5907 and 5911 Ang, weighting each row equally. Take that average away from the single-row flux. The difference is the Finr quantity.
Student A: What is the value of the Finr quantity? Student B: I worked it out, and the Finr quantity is -0.1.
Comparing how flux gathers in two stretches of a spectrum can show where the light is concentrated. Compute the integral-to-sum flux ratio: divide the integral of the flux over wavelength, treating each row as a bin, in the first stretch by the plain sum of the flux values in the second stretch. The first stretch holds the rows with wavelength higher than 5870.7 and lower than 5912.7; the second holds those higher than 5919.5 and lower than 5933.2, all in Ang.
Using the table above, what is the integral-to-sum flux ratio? 5.3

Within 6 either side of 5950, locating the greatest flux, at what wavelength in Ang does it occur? 5944.81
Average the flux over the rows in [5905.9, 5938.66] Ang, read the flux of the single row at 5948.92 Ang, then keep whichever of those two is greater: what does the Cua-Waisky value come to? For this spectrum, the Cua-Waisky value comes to 1.71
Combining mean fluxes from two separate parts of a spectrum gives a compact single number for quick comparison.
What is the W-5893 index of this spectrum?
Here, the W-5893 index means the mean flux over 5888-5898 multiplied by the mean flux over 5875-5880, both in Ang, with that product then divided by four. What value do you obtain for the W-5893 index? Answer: 1.08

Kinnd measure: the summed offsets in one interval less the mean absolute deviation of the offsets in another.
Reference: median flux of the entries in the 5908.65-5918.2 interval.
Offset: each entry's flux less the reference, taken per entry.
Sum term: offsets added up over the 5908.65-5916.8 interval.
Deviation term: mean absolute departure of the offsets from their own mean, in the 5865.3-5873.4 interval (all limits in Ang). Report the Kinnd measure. 0.7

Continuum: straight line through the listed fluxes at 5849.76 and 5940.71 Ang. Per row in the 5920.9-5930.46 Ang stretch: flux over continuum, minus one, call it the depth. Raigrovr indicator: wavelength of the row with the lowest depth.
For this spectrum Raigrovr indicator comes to 5924.32 Ang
